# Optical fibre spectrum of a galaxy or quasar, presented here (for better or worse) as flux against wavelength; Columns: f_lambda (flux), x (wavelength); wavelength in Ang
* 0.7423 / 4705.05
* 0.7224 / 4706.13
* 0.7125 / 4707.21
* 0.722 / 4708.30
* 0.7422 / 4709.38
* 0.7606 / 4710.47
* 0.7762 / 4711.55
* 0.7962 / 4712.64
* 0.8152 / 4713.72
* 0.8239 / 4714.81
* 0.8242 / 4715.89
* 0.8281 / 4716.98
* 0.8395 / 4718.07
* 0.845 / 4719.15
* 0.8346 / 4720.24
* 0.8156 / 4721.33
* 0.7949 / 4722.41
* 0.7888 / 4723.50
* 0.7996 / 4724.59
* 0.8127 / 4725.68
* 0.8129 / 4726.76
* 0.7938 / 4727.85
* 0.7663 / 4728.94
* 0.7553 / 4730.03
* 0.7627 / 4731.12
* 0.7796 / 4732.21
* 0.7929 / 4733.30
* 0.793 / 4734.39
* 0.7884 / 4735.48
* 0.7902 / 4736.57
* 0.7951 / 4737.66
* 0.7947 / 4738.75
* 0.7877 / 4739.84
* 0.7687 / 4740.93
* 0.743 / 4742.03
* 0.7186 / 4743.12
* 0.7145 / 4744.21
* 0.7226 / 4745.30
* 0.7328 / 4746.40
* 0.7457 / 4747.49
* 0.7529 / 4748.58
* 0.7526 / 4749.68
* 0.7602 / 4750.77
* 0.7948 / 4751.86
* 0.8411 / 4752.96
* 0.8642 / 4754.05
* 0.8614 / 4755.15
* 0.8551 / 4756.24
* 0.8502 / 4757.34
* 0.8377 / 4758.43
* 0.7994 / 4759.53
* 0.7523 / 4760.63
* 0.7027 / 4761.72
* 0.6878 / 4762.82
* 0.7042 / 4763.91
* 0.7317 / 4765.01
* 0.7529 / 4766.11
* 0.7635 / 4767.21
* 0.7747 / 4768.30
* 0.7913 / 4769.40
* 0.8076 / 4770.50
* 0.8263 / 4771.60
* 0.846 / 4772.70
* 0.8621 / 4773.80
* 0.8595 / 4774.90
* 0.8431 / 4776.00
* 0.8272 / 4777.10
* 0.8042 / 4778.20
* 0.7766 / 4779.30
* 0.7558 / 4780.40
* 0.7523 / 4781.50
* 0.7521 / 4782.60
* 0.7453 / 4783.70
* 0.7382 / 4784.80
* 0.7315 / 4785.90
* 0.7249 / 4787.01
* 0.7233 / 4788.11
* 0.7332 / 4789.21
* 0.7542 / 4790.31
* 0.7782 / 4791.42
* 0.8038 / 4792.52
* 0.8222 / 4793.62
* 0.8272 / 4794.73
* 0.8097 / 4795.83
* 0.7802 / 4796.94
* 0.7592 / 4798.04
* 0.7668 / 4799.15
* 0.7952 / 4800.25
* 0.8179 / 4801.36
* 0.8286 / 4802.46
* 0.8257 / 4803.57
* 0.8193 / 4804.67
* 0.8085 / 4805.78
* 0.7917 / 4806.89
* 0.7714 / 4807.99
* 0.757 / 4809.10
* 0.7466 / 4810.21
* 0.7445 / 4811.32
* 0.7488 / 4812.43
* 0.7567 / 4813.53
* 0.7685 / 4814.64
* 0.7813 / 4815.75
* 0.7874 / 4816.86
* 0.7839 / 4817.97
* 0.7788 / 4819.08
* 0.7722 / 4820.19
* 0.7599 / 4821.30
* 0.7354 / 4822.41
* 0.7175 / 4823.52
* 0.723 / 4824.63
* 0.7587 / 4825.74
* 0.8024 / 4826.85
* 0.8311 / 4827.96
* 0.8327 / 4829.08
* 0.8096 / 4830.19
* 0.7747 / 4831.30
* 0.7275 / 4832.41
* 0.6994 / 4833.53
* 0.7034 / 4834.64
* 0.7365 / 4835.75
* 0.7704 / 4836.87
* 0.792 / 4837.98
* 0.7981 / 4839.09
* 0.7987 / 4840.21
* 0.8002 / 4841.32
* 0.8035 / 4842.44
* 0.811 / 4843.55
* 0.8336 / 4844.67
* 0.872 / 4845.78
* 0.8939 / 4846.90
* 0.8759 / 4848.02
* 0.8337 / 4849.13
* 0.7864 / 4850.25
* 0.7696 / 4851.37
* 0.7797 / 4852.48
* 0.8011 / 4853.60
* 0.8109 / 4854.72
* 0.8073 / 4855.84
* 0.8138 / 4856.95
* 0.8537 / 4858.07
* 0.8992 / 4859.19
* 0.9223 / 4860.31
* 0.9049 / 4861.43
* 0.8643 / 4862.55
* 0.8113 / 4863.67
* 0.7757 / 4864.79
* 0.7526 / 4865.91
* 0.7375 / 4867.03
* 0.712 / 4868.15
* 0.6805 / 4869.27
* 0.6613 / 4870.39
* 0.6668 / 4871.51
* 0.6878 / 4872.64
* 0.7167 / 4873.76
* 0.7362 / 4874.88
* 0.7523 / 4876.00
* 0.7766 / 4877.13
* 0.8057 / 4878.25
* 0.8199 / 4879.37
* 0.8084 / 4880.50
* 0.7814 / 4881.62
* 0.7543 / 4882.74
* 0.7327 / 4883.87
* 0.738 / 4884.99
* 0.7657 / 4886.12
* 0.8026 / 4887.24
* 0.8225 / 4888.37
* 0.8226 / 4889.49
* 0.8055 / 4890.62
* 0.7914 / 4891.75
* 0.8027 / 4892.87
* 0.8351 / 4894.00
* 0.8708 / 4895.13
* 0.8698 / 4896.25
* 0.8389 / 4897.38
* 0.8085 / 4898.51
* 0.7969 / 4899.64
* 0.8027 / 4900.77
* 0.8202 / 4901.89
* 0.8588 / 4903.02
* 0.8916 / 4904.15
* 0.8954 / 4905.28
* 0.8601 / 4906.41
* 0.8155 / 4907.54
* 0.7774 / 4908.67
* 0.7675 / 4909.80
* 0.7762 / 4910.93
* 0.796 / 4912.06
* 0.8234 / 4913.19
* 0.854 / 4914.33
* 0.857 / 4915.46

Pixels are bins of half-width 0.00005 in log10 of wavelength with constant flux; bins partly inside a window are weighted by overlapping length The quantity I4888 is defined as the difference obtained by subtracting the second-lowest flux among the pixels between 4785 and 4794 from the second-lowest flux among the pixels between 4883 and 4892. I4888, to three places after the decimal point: 0.013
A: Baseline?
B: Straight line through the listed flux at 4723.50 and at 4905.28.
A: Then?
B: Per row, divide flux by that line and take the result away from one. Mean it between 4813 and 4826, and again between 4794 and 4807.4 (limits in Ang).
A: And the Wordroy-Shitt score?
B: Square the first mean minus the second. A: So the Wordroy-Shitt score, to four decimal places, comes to 0.0039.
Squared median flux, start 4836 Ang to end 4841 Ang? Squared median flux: 0.63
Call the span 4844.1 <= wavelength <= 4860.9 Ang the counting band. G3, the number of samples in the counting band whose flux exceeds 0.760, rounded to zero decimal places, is 15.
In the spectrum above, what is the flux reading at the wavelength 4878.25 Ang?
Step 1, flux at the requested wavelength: 0.8057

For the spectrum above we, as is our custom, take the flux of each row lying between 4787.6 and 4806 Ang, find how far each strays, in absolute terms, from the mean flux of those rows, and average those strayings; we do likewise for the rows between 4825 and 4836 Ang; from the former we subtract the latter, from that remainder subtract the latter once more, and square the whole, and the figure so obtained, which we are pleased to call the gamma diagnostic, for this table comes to 0.0032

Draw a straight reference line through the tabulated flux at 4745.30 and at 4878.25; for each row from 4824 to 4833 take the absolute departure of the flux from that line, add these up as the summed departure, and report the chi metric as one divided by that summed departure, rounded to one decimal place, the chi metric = 3.4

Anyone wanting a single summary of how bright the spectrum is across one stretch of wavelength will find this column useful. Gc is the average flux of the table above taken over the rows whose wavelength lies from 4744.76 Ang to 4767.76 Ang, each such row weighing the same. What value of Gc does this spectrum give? 0.775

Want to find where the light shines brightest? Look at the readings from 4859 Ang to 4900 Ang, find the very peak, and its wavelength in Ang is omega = 4860.31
